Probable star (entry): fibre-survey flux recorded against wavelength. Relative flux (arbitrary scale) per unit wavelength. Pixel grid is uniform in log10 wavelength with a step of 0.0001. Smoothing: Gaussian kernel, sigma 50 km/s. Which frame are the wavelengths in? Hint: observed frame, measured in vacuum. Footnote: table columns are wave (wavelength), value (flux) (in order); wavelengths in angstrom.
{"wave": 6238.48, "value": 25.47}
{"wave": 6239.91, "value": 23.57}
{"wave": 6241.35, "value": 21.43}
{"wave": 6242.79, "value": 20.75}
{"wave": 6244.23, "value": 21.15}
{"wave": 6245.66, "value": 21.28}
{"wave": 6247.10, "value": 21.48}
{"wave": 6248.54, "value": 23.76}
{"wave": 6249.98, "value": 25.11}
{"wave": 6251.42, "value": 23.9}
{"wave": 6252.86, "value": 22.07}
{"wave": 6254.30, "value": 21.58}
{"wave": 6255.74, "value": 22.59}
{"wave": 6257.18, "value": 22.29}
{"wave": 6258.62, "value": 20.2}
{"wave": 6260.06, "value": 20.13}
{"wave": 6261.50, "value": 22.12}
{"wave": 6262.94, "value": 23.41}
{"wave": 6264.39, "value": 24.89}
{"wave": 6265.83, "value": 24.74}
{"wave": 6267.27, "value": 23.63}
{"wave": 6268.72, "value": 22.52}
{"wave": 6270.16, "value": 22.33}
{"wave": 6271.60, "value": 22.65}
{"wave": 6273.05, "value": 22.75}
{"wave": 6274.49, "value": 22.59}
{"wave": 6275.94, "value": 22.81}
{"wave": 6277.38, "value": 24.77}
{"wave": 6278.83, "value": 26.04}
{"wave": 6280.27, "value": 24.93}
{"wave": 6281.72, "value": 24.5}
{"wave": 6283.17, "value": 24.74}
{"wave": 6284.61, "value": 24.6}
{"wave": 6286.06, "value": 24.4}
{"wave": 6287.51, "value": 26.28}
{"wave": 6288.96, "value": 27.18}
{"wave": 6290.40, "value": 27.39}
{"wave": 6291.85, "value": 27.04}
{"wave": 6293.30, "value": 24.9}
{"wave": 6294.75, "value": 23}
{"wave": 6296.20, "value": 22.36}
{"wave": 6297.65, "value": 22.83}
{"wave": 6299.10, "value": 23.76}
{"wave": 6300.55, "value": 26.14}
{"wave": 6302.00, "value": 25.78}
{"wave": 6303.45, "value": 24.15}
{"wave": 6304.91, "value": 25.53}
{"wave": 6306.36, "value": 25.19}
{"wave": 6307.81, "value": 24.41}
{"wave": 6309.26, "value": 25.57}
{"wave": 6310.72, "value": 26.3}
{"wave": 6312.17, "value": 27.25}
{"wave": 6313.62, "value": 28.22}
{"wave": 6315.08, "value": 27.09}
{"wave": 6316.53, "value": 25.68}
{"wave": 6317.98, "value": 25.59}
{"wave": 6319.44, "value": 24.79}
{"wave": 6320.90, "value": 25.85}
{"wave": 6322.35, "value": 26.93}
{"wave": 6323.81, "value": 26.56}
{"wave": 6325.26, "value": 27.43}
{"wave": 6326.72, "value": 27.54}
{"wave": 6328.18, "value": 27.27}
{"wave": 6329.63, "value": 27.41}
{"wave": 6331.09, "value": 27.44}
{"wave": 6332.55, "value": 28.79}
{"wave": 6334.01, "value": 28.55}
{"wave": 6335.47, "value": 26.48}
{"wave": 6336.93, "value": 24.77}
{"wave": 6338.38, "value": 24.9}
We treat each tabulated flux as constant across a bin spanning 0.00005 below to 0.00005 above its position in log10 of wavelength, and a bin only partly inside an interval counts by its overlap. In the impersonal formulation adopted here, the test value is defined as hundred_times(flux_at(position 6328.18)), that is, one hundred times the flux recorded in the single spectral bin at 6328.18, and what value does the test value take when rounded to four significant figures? 2727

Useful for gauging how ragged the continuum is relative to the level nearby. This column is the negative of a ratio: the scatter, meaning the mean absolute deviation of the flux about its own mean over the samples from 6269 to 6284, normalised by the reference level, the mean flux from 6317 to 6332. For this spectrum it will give -0.044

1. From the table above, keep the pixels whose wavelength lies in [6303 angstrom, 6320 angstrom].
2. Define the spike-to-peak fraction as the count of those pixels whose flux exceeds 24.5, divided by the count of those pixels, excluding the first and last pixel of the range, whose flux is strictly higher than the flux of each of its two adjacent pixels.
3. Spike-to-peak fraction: 5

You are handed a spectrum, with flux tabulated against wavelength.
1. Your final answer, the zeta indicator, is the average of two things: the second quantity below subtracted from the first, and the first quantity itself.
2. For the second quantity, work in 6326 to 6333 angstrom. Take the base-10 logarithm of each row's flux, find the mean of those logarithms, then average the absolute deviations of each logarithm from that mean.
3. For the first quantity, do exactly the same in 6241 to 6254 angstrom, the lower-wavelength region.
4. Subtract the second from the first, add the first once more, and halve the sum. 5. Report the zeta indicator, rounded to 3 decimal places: 0.021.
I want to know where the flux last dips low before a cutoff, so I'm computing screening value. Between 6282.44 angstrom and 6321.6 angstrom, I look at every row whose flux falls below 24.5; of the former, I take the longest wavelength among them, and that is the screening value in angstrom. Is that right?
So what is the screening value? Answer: 6307.81 angstrom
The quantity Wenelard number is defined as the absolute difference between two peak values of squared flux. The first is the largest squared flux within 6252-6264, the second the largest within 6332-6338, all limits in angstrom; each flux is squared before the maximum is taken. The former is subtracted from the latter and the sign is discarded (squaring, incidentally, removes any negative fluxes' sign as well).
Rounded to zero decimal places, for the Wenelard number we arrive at 281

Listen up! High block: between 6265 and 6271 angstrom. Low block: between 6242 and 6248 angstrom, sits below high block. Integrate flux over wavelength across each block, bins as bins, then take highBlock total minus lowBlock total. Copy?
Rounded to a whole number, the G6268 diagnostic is 13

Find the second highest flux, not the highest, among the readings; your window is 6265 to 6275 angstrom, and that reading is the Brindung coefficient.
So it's 23.63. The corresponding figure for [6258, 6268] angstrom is 24.74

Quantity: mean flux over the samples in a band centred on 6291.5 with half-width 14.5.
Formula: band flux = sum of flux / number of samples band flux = 25.0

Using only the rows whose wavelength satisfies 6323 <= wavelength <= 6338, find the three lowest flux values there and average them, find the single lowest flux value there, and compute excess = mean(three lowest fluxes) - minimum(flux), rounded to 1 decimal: 1.2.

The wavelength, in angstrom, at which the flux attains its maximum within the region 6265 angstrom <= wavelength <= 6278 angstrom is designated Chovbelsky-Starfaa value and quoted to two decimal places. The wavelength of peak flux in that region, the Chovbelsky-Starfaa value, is 6277.38 angstrom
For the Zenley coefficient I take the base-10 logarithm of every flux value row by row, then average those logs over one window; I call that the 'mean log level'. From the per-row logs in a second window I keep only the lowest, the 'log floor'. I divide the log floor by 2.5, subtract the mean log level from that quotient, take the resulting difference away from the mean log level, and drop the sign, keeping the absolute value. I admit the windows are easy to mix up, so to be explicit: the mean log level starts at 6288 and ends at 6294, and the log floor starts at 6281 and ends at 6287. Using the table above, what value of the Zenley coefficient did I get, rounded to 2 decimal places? 2.30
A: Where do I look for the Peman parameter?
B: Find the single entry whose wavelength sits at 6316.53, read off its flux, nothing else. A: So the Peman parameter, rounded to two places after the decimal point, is 25.68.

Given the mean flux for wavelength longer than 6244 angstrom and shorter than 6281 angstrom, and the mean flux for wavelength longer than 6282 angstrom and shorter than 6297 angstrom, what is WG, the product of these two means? 577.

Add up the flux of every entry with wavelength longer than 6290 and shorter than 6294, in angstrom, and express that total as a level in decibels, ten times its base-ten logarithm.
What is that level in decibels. 19.0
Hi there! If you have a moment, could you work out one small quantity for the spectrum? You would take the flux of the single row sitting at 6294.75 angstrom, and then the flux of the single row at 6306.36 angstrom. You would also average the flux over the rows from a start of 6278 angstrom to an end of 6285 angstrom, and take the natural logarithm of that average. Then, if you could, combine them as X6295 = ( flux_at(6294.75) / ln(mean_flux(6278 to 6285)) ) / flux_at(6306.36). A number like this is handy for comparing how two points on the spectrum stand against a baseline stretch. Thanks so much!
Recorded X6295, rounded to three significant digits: 0.284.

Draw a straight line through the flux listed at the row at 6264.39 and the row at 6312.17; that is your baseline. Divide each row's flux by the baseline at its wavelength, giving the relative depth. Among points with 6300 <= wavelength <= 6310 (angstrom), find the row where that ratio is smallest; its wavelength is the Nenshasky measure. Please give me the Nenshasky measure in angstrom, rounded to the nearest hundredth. 6303.45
